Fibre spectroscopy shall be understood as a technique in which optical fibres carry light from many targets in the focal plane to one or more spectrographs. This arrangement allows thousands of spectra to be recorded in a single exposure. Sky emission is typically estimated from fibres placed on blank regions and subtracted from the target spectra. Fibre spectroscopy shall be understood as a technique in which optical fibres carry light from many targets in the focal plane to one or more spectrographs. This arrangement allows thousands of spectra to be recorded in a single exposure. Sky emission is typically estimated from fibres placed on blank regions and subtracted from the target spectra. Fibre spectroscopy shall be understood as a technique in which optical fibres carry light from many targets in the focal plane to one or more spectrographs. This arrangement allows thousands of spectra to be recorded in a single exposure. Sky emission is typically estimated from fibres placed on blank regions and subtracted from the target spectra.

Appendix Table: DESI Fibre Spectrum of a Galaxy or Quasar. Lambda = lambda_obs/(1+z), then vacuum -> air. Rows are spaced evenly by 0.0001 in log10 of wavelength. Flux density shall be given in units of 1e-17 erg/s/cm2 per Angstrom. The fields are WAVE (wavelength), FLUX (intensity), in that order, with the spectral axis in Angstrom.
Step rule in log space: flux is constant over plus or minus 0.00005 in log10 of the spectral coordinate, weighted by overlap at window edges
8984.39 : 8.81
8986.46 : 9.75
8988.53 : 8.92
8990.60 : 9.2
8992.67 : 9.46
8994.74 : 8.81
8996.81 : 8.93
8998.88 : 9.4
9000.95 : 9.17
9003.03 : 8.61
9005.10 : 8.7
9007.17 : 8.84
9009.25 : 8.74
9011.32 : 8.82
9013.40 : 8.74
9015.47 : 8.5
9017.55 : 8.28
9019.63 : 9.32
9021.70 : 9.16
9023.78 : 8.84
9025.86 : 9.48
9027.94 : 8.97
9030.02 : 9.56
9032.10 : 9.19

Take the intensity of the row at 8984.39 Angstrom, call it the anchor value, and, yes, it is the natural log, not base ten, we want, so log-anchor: 2.18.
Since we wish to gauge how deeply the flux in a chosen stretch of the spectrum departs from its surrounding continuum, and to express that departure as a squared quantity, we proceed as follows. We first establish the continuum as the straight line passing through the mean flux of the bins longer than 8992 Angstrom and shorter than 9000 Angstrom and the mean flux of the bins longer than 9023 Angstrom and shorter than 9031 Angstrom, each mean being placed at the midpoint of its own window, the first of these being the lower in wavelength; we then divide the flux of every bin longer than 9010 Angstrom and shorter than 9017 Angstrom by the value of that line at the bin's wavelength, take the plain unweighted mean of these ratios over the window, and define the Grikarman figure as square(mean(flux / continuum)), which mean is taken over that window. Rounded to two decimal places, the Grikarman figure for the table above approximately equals 0.89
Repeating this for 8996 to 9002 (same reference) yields 1.00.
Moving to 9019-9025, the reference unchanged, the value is 0.98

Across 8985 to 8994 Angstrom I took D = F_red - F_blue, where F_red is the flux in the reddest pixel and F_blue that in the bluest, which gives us -0.29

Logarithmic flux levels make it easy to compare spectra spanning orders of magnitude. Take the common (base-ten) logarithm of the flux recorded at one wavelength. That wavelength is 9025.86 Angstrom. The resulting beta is 0.977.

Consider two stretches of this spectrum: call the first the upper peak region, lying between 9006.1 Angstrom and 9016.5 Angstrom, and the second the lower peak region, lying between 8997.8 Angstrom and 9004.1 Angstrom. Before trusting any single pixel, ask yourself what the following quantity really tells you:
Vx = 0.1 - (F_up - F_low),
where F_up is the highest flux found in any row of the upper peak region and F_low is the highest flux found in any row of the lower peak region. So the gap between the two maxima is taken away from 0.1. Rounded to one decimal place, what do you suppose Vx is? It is 0.7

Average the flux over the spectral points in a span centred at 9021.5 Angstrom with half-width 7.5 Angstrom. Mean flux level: 8.9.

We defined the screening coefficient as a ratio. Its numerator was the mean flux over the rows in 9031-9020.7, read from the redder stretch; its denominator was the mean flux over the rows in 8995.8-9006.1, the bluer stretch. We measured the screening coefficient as 1.03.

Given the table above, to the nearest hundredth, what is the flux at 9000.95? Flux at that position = 9.17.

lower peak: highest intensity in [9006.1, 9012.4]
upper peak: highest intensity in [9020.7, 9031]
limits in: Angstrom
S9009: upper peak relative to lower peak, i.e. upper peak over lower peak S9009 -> 1.08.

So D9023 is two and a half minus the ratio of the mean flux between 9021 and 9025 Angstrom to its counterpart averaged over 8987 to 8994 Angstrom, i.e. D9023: 1.52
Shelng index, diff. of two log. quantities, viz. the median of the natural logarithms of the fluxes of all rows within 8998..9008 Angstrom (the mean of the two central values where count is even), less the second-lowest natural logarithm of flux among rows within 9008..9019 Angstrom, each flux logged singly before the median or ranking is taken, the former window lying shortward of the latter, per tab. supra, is 0.039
